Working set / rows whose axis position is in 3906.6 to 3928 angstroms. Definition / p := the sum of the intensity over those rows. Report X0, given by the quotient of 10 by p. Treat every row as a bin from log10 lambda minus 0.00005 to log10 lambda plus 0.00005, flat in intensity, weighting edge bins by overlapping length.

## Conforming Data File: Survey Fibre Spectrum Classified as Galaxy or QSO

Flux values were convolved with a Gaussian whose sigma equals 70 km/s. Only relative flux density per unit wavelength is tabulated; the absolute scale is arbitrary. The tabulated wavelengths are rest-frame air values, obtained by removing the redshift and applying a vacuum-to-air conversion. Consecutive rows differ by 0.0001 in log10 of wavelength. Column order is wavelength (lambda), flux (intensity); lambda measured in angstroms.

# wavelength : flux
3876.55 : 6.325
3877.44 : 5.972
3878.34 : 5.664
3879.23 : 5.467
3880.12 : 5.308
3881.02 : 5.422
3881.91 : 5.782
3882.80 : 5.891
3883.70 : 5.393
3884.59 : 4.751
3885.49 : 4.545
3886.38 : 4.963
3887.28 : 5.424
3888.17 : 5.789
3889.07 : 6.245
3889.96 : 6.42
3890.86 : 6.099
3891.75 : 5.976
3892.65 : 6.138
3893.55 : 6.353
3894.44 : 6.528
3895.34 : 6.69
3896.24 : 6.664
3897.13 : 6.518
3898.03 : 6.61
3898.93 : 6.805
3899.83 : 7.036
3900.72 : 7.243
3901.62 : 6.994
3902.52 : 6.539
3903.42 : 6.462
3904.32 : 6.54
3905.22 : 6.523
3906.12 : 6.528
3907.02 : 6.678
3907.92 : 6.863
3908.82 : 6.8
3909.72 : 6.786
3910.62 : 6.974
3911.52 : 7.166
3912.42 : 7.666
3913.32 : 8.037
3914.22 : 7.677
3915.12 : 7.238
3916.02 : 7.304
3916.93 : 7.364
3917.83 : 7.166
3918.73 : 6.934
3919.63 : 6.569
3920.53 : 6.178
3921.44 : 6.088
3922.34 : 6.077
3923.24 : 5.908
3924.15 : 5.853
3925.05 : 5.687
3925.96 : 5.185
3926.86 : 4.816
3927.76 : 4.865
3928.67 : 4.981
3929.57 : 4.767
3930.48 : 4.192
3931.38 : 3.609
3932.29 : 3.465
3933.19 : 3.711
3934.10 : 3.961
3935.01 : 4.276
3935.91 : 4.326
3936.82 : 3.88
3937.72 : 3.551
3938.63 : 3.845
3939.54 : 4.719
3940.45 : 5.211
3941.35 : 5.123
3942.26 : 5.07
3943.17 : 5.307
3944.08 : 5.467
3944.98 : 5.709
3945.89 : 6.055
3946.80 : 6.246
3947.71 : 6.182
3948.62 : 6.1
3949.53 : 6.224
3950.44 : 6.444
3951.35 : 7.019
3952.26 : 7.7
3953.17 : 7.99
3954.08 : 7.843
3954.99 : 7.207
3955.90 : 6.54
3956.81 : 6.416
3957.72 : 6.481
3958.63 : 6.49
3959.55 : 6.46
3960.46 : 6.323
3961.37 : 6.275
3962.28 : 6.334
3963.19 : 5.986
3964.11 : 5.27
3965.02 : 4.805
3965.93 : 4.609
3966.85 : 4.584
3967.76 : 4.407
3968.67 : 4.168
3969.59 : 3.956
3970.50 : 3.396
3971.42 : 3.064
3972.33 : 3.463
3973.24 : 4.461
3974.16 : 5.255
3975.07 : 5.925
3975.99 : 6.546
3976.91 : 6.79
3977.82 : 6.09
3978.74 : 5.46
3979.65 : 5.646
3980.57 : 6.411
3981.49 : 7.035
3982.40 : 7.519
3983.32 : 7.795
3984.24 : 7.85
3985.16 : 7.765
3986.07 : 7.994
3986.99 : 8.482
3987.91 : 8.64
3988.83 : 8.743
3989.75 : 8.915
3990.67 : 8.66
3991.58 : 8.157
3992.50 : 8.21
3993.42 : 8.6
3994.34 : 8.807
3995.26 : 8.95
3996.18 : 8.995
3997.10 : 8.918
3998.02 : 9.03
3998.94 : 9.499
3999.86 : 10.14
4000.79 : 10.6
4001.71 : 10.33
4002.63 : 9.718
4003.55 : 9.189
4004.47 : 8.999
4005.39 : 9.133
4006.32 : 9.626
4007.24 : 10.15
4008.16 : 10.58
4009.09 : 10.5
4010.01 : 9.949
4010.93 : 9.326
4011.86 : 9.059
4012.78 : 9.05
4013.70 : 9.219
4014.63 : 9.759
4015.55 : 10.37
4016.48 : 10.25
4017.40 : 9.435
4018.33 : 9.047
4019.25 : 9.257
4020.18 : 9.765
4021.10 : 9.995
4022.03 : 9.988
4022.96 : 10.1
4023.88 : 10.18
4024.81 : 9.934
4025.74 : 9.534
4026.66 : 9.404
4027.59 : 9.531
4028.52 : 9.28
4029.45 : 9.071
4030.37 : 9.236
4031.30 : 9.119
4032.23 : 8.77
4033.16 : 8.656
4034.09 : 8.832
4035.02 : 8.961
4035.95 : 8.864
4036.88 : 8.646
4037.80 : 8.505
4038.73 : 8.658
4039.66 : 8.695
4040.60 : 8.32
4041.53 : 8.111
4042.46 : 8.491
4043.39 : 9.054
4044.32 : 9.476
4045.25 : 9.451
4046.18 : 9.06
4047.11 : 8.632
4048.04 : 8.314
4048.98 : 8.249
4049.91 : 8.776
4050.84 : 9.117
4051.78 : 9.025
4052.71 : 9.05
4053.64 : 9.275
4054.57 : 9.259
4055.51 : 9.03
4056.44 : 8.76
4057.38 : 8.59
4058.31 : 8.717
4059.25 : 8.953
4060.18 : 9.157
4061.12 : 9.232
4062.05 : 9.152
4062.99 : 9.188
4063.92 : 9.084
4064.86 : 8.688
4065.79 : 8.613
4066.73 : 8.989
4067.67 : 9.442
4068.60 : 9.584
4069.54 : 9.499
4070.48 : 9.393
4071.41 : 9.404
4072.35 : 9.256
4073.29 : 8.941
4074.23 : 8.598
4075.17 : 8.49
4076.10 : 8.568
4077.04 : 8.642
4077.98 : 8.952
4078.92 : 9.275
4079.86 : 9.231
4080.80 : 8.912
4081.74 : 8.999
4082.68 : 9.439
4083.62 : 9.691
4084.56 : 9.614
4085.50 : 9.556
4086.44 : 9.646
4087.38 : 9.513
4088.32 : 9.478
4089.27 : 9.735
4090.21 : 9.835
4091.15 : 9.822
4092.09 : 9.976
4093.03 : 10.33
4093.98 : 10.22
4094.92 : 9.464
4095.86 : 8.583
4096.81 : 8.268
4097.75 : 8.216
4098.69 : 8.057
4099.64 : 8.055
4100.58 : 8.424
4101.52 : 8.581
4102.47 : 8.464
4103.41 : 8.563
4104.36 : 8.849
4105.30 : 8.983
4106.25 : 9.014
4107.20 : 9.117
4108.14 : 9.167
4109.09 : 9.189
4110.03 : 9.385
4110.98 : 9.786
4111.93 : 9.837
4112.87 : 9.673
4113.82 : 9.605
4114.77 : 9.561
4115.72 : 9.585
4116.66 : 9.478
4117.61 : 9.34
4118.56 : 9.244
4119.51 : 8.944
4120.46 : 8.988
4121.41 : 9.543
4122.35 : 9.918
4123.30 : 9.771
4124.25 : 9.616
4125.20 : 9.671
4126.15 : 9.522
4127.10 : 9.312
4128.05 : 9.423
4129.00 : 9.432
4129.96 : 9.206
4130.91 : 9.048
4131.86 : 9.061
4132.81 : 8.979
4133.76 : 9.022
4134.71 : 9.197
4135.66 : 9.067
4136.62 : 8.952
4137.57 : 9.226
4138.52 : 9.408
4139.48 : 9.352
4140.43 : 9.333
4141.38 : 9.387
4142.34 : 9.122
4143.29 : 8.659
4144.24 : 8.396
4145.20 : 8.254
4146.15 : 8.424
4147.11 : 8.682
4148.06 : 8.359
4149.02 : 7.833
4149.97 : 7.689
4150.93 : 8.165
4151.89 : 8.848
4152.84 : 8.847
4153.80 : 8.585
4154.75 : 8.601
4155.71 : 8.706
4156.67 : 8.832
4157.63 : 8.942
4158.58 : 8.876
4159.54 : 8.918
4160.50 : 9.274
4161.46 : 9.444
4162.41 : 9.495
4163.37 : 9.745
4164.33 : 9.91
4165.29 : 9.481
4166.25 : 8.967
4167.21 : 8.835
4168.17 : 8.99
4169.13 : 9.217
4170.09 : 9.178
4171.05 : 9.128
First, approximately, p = 158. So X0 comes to 0.06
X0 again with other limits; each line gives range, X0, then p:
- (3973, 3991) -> 0.07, 142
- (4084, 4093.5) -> 0.10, 98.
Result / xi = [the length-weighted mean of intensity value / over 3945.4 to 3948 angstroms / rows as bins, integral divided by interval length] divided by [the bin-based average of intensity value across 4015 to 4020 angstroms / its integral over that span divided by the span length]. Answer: 0.6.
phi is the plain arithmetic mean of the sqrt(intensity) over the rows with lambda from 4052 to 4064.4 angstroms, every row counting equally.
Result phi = 3.01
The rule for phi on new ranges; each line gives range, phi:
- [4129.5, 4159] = 2.97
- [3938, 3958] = 2.47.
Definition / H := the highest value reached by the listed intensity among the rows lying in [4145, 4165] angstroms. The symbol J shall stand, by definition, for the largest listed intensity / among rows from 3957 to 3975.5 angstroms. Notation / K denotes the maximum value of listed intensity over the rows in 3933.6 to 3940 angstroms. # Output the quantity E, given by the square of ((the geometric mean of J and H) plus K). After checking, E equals 162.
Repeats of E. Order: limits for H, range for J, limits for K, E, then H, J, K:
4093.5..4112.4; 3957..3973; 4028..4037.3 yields 304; 10.22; 6.49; 9.28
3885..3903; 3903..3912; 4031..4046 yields 278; 7.243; 7.166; 9.476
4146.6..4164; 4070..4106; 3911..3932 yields 327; 9.745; 10.33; 8.037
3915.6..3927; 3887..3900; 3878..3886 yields 171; 7.364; 7.036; 5.891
